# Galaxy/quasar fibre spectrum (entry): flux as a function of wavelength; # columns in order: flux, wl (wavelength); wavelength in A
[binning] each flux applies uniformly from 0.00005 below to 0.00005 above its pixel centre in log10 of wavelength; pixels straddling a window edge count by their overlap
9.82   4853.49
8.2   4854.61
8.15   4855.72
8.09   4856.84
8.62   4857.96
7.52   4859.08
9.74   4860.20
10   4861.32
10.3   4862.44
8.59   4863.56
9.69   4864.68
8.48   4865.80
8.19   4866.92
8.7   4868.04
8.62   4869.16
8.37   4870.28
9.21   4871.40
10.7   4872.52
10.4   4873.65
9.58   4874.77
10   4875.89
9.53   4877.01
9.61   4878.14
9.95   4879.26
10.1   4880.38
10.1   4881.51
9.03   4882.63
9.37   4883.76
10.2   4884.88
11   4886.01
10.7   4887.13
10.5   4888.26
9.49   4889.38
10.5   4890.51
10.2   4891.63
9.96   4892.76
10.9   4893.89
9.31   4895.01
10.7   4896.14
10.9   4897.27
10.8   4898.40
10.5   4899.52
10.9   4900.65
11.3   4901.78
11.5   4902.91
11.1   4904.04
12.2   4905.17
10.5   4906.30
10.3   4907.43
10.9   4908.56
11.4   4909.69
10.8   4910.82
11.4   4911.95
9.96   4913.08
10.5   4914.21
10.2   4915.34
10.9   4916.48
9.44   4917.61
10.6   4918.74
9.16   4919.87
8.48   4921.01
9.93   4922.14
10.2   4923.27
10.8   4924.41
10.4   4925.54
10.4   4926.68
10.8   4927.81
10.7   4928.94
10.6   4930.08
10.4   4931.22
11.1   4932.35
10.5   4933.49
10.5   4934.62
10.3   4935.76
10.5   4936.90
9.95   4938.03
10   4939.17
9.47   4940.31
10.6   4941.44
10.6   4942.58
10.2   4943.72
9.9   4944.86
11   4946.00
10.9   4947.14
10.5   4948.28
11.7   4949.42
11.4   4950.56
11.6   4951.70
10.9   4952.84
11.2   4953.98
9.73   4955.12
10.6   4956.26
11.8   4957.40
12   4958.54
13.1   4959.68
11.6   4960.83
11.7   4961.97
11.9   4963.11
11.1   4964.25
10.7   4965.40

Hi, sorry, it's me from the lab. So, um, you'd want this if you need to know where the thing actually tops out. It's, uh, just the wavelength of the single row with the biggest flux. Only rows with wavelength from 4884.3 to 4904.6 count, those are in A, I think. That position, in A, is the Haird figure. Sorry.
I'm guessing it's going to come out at 4902.91 A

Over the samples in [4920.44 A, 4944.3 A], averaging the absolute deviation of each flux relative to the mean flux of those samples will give 0.37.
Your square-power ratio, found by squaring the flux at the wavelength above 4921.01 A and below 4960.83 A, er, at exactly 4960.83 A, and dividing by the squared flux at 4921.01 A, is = 1.87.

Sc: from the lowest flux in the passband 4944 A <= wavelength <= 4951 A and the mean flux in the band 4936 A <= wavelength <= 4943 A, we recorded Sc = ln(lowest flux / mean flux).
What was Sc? -0.029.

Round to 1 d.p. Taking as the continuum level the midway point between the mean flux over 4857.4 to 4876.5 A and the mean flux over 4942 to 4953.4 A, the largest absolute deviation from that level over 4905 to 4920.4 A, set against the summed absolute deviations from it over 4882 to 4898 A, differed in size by 6.1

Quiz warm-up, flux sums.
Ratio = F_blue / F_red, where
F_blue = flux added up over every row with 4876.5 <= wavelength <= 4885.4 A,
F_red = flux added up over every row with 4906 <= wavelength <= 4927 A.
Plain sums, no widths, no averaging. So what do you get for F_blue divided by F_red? 0.40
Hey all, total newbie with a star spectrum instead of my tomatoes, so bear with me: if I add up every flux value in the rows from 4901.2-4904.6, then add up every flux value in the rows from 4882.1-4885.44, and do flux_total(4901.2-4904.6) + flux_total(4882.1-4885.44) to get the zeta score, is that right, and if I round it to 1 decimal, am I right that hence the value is 62.5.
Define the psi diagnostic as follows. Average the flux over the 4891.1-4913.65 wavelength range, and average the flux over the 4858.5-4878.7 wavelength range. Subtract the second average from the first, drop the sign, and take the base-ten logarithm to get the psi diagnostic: 0.2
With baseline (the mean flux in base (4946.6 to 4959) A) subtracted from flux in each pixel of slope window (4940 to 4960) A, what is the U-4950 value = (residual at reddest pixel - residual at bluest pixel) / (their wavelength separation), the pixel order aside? 0.19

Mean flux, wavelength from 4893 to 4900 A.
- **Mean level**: 10.5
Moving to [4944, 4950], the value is 10.8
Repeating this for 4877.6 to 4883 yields 9.8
